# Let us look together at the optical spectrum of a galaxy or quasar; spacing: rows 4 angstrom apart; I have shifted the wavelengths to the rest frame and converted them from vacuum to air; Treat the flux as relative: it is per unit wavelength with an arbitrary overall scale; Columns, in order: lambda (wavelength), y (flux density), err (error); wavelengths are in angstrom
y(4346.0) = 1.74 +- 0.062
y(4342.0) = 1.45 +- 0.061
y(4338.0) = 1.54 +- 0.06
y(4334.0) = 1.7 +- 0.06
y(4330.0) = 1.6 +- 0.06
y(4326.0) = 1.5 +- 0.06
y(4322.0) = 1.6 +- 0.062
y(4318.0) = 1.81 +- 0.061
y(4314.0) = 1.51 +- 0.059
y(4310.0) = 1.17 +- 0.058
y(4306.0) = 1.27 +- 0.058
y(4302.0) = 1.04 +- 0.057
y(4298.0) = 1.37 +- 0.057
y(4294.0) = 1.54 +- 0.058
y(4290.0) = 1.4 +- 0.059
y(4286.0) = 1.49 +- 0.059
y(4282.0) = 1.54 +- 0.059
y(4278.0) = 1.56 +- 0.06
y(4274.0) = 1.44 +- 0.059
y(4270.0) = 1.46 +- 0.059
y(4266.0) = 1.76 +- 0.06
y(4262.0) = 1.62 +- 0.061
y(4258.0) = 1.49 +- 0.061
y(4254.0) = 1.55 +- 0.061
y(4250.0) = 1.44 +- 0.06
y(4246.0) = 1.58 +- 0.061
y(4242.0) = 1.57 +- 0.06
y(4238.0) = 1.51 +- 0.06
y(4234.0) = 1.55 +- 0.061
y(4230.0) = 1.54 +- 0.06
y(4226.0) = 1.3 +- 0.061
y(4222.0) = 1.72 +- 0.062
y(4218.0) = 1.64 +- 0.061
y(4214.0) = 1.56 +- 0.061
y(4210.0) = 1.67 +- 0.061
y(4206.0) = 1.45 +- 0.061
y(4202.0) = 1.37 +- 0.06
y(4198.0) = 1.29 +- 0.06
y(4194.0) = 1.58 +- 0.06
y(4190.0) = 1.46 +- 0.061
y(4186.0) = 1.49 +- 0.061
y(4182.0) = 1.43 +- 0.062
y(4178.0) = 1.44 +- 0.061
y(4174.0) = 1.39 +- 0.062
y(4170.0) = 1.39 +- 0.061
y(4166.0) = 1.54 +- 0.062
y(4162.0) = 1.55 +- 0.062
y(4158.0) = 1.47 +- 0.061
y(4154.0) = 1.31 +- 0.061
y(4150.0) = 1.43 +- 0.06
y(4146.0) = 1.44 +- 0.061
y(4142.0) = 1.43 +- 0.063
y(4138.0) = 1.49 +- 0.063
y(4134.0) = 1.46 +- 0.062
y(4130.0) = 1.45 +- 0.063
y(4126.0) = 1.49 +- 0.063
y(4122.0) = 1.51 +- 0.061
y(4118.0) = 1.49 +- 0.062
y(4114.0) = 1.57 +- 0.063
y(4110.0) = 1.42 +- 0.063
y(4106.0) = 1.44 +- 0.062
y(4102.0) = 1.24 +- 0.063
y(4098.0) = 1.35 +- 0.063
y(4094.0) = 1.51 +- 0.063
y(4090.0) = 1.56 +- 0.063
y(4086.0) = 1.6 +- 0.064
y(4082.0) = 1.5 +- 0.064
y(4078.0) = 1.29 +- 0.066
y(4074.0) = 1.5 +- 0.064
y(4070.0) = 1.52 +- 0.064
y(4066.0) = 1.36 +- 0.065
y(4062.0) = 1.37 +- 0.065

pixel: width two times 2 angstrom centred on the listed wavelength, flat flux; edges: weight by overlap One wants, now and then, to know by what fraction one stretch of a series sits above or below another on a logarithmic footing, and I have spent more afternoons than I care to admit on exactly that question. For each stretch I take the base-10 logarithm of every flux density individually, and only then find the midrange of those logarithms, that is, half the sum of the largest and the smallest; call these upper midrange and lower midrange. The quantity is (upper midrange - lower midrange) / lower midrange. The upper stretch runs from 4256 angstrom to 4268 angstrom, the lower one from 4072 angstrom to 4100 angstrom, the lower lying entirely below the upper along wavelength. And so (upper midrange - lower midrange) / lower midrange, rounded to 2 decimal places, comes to 0.33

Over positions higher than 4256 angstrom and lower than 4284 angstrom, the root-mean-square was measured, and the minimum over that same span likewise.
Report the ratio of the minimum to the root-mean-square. 0.925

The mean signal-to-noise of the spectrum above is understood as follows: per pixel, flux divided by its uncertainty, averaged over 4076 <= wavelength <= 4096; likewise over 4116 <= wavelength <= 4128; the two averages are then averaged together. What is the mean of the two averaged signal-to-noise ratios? 23.7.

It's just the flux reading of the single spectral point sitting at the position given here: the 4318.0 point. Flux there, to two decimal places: 1.81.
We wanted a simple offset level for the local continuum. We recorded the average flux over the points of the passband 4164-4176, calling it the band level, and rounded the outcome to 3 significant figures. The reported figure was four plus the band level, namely 5.44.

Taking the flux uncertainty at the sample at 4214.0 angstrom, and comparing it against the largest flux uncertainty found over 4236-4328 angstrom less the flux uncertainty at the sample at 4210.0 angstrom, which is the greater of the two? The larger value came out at 0.0610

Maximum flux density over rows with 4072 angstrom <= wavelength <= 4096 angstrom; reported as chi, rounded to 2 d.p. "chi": 1.60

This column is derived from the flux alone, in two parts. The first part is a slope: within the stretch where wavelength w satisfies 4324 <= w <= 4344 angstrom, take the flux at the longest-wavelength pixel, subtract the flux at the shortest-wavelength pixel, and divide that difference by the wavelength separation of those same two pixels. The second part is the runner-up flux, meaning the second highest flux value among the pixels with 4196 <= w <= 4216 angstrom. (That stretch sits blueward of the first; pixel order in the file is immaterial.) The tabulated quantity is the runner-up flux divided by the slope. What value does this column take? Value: -499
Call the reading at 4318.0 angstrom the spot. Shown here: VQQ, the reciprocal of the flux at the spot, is 0.55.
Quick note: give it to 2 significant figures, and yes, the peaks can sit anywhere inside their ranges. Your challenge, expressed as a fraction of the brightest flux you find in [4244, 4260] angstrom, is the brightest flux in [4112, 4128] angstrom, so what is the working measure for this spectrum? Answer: 0.99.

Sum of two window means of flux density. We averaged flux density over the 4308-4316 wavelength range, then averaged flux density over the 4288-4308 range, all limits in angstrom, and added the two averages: 2.66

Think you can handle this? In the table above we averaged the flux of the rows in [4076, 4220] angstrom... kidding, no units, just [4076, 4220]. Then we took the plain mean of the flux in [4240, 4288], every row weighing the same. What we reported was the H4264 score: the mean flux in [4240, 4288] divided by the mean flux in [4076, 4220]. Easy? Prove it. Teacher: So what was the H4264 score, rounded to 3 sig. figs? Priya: 1.05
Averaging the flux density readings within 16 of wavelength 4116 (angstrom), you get 1.45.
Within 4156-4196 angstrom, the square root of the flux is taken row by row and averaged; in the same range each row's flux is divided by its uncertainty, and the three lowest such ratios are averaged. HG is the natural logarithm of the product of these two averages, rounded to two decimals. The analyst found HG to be 3.32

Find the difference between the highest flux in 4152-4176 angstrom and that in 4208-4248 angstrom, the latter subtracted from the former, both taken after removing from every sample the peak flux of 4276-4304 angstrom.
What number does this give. -0.170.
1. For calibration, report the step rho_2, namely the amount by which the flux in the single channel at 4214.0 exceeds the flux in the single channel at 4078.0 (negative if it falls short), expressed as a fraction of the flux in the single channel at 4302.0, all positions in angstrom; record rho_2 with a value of 0.26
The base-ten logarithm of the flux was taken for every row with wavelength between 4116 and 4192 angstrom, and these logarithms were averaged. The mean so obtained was 0.163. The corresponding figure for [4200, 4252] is 0.184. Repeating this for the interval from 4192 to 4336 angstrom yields 0.175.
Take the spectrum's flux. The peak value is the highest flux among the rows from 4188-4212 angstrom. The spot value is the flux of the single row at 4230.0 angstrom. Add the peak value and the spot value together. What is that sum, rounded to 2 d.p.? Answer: 3.21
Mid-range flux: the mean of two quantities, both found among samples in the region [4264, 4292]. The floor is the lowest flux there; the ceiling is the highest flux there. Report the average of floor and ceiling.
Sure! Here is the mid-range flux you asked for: 1.58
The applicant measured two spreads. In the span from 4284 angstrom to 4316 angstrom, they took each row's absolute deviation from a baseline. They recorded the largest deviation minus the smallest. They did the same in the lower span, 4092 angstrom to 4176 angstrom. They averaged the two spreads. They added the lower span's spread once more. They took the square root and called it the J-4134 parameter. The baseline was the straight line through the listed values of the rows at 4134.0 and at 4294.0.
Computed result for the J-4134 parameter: 0.75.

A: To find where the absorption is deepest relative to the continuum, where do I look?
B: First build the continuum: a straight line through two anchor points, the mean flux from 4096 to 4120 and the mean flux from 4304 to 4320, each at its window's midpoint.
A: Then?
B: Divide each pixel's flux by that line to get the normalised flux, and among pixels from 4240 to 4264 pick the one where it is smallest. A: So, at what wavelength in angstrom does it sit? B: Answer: 4250.0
